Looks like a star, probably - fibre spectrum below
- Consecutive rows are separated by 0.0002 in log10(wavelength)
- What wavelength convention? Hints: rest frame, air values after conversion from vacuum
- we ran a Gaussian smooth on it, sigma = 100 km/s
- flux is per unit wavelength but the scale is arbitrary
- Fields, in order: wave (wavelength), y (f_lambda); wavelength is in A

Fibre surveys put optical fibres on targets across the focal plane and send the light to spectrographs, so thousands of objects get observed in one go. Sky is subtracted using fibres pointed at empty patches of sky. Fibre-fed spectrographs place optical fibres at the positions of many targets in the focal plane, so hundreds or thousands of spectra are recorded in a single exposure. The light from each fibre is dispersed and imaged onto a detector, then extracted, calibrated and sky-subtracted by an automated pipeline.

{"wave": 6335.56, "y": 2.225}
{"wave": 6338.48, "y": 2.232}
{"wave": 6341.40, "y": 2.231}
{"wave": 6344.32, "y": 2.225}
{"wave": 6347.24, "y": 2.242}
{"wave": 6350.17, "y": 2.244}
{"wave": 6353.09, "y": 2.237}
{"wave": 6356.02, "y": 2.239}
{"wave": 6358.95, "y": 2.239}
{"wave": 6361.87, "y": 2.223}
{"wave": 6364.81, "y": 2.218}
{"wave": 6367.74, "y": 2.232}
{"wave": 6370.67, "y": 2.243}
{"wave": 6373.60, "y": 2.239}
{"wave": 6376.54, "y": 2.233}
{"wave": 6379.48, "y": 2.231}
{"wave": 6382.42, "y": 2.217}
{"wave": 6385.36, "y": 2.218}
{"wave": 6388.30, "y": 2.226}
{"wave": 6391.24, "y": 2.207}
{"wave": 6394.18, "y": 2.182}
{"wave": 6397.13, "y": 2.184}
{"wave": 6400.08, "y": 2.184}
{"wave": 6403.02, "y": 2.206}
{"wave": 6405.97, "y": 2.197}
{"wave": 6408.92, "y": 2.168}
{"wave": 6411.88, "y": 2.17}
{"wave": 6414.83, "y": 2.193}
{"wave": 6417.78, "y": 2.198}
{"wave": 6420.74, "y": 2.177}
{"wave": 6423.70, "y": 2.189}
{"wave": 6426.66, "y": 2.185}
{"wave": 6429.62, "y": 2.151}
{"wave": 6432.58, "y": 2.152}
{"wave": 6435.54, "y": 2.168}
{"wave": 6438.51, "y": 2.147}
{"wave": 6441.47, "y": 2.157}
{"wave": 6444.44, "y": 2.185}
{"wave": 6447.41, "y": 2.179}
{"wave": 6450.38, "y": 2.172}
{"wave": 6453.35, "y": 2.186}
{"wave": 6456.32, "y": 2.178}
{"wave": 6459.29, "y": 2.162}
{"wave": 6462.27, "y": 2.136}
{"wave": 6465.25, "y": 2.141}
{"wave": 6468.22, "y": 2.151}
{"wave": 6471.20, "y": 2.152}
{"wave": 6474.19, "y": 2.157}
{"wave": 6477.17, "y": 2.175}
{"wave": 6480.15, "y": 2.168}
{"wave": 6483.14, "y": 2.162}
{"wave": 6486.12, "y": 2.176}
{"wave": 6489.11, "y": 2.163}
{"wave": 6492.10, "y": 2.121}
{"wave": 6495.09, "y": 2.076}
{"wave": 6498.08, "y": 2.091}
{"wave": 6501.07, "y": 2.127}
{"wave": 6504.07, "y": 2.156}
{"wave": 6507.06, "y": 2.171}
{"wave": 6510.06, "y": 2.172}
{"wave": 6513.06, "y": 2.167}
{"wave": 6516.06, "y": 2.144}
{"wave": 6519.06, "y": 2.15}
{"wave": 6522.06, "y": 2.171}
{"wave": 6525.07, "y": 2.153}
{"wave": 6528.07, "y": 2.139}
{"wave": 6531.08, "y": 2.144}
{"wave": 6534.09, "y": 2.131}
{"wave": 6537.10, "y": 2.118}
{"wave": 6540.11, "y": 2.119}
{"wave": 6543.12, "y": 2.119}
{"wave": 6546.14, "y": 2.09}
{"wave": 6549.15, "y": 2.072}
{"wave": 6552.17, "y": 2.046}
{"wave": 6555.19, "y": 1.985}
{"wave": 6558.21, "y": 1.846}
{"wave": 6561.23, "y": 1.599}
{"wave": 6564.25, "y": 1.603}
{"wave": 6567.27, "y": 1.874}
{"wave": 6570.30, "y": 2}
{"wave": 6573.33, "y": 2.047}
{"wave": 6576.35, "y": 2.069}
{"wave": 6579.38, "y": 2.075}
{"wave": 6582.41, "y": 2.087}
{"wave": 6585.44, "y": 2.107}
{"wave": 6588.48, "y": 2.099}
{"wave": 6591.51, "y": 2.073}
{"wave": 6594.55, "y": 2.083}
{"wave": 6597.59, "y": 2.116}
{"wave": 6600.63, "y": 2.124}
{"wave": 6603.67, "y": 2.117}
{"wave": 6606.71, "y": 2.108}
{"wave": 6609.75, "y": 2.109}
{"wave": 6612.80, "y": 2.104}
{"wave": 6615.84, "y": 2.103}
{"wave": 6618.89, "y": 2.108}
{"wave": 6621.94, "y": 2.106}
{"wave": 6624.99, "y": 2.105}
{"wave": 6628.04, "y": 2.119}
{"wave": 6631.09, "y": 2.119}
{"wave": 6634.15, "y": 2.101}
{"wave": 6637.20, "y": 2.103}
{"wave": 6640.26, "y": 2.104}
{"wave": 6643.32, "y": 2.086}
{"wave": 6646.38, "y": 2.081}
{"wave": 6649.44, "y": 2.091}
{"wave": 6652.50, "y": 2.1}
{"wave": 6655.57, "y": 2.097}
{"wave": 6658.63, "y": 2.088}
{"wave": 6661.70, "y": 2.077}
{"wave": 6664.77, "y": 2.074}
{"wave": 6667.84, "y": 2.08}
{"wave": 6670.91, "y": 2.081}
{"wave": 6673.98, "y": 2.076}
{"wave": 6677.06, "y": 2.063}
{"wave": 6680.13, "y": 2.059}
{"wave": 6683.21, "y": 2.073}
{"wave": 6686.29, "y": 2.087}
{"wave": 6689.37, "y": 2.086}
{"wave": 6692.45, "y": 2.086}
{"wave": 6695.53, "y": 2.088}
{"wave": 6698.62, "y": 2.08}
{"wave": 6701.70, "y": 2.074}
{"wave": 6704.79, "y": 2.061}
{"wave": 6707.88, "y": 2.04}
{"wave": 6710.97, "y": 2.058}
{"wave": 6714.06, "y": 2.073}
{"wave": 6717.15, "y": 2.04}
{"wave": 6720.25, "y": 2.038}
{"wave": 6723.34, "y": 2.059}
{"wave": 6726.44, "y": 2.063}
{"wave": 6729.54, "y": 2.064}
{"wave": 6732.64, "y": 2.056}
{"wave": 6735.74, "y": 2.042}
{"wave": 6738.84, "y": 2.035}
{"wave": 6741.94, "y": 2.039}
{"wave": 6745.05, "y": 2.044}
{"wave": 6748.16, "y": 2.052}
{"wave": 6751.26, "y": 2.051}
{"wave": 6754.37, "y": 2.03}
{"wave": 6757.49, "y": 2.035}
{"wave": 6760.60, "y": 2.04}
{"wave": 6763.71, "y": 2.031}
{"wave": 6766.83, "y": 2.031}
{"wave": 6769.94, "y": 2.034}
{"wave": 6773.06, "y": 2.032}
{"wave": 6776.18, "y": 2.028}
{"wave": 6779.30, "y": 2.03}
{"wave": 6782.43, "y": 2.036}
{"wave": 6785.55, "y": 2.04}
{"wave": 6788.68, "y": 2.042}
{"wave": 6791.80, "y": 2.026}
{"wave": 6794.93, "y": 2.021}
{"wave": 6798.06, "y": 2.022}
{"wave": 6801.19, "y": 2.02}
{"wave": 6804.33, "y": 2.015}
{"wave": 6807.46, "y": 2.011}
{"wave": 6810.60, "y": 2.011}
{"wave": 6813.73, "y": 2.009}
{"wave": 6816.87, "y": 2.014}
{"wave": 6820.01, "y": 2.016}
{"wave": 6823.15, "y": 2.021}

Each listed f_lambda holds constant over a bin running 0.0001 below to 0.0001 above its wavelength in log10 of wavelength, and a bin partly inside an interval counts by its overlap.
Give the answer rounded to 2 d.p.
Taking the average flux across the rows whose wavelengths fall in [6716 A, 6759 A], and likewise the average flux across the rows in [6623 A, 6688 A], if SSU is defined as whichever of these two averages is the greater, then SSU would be 2.09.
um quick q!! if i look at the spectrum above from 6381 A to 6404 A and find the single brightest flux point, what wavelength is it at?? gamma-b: 6388.30 A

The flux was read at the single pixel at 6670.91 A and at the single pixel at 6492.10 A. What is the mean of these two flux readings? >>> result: 2.10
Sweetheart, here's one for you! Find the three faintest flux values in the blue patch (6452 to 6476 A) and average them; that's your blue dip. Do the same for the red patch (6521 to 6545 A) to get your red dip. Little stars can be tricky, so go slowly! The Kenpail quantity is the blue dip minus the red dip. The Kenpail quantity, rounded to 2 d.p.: 0.02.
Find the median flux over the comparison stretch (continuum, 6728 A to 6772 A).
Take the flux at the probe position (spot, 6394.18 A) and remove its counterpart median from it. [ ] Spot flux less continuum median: 0.14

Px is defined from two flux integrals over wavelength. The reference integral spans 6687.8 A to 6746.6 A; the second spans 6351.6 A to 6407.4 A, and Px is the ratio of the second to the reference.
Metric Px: 1.023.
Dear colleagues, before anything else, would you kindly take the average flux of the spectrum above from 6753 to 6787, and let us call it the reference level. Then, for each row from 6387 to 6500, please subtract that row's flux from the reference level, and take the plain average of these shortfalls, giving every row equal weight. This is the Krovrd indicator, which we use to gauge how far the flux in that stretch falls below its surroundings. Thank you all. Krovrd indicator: -0.13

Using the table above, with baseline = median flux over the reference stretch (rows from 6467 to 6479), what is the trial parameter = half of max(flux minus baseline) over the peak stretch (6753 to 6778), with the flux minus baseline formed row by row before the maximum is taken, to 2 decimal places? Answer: -0.06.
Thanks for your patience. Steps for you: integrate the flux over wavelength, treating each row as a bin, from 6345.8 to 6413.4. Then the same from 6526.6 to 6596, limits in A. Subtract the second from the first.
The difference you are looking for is 9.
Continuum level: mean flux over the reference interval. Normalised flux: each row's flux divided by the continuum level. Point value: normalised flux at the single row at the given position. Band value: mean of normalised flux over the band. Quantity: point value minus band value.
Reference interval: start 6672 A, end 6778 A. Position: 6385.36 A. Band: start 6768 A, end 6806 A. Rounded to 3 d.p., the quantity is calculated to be 0.092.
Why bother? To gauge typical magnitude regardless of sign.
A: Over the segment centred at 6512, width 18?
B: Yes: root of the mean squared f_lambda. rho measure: 2.16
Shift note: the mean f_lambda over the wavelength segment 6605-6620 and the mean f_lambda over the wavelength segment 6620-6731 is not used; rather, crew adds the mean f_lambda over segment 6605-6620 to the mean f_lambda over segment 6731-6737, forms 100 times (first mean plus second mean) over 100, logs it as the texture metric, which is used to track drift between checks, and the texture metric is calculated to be 4.16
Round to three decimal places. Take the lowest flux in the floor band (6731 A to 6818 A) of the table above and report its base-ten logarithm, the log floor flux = 0.303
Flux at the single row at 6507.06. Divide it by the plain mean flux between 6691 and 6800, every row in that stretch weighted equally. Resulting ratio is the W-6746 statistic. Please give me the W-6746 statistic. 1.06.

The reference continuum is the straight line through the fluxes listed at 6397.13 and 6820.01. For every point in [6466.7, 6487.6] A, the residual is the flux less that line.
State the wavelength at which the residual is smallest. 6468.22 A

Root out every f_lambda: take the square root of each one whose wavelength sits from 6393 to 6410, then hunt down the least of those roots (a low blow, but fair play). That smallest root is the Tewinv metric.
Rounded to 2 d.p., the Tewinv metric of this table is 1.47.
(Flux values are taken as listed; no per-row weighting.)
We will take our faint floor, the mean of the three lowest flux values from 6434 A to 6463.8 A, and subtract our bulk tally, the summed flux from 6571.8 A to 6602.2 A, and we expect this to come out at -18.7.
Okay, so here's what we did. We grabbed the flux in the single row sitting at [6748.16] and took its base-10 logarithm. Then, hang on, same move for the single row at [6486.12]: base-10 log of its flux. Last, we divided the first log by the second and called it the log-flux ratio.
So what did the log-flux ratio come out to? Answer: 0.925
